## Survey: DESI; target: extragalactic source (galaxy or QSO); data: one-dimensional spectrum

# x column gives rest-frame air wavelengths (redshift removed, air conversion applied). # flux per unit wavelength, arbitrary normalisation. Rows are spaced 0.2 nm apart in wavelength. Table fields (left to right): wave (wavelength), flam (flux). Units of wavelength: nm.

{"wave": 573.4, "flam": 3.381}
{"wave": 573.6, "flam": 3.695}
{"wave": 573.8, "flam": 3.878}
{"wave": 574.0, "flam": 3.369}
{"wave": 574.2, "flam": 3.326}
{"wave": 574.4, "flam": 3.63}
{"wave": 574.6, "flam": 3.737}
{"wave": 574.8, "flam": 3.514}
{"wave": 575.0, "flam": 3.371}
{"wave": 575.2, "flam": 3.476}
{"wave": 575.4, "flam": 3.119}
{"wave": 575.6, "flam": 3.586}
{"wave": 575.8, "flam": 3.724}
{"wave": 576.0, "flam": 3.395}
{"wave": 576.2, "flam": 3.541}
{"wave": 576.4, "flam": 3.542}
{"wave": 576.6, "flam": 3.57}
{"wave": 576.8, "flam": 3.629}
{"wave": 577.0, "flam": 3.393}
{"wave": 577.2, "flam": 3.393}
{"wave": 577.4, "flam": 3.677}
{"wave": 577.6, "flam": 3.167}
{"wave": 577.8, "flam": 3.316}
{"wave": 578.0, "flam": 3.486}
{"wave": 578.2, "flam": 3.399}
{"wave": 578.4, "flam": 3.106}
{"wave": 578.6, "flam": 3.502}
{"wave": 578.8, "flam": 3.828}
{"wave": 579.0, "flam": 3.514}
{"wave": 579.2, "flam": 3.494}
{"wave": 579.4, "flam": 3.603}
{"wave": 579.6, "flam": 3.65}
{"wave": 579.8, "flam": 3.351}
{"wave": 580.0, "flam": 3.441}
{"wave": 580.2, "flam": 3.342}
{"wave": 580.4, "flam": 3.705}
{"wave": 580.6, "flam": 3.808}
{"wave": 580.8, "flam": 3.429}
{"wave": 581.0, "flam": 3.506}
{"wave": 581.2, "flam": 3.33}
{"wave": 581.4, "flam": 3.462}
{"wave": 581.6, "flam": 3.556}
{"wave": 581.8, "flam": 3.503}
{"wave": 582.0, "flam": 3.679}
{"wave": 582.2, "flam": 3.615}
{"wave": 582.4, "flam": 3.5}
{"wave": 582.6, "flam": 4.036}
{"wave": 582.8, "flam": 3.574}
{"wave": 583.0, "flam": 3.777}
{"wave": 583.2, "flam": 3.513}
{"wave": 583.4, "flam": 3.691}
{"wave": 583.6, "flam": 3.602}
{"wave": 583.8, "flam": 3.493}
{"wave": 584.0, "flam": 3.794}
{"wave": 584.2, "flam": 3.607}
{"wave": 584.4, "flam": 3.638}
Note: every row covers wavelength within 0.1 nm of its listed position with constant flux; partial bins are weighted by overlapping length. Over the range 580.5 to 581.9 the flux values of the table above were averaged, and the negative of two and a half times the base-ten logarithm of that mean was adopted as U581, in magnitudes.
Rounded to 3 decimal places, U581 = -1.364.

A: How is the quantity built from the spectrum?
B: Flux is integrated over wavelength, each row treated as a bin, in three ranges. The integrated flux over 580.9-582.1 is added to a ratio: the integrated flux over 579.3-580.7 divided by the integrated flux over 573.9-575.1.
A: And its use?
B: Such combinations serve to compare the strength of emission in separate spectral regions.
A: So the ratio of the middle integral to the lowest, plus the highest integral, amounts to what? 5.4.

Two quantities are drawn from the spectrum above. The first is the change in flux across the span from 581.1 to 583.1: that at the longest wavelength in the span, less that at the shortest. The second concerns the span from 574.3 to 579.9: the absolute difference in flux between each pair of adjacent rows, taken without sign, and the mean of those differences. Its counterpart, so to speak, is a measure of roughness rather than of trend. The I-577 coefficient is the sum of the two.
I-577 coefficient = 0.64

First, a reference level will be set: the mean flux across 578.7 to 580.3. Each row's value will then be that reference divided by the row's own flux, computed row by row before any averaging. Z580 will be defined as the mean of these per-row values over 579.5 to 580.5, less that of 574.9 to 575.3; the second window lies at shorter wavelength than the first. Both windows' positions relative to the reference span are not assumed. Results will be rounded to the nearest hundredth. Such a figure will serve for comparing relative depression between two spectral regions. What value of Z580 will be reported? -0.02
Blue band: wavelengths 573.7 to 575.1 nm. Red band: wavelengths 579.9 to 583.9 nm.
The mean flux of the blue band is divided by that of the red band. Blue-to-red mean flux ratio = 0.99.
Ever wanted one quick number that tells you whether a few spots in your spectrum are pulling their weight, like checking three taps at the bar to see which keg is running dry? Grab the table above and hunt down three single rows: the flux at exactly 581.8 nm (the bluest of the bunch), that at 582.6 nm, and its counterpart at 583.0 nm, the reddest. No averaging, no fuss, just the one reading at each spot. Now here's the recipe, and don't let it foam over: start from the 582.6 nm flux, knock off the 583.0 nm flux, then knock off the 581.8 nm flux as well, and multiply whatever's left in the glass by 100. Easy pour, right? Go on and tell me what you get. -324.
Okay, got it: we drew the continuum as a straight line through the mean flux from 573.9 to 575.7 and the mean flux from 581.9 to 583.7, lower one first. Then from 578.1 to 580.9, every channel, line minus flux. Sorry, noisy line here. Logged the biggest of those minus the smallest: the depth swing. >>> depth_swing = 0.71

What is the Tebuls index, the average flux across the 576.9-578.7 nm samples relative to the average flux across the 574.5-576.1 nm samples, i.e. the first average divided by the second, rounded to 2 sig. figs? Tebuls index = 0.97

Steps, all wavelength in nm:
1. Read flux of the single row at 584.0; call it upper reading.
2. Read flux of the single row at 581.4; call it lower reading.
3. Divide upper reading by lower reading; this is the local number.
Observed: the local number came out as 1.10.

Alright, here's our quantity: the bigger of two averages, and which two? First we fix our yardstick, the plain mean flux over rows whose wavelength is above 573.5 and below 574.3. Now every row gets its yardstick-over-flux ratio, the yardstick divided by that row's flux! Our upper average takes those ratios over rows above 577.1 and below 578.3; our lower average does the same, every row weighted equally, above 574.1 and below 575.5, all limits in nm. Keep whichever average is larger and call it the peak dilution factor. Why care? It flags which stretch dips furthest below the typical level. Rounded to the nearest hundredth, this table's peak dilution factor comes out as 1.05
